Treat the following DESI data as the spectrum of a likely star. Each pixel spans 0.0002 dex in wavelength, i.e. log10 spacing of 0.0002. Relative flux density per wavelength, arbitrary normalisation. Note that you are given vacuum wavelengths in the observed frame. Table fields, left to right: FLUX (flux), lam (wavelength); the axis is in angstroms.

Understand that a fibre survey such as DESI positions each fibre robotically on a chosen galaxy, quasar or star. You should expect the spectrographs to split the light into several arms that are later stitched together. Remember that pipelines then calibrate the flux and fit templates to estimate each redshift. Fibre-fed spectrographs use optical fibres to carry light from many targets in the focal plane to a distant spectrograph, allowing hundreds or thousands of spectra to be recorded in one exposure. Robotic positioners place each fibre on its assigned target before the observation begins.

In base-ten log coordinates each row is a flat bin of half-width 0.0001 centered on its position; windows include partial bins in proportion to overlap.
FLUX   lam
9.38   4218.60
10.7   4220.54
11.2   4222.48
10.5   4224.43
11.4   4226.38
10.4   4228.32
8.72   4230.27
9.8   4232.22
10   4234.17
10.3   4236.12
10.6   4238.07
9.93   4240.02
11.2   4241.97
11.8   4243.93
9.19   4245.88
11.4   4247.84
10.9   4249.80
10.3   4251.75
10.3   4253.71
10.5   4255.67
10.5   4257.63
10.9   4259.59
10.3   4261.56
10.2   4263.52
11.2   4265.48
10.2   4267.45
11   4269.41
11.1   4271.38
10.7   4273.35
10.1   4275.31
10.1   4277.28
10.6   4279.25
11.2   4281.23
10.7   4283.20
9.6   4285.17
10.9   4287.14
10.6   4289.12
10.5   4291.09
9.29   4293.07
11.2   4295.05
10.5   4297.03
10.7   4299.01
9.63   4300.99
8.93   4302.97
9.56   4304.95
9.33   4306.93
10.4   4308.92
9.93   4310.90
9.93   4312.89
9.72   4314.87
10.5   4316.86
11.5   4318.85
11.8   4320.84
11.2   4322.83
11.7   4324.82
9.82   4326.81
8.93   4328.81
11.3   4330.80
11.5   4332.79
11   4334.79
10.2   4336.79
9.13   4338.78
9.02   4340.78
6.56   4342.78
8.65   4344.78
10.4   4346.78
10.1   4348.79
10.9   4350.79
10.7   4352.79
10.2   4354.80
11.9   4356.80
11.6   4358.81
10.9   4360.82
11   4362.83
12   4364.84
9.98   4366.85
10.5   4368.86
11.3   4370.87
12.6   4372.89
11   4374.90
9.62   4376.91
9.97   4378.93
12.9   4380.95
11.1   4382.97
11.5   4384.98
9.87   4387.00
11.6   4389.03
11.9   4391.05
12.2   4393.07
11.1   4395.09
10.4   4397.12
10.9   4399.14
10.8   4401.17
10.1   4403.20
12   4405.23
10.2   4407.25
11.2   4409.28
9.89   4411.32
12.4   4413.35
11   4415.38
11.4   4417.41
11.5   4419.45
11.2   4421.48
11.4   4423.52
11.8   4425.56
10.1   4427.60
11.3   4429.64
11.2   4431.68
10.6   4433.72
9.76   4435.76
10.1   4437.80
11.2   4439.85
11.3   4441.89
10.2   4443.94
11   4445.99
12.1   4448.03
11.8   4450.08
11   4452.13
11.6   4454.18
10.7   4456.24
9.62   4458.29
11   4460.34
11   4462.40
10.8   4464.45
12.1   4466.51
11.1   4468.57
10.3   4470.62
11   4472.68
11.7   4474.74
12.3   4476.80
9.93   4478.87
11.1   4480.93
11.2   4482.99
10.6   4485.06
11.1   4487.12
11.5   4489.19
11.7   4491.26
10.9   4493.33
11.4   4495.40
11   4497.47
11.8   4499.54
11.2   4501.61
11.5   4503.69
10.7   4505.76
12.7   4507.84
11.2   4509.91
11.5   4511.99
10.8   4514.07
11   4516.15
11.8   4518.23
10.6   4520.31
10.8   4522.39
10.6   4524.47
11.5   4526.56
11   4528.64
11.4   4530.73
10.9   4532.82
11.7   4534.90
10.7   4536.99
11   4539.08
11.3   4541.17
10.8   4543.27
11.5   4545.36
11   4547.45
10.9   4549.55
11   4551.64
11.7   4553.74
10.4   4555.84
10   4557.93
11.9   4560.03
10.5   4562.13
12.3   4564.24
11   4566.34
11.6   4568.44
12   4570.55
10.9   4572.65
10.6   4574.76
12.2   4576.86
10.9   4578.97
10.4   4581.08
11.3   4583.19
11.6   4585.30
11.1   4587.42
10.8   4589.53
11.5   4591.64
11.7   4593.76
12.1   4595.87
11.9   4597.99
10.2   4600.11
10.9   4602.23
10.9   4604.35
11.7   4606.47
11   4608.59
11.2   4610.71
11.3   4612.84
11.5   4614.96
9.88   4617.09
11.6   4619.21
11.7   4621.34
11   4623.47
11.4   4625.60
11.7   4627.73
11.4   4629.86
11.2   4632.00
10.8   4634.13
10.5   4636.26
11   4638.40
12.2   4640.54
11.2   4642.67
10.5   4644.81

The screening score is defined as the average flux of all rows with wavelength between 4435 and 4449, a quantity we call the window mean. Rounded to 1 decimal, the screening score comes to 10.8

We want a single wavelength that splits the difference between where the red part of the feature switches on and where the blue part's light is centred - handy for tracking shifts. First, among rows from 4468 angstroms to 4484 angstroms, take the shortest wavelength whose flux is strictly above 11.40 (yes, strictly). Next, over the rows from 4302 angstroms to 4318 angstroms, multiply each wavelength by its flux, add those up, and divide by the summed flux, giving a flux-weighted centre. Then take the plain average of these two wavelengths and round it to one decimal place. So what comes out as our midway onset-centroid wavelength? 4392.4 angstroms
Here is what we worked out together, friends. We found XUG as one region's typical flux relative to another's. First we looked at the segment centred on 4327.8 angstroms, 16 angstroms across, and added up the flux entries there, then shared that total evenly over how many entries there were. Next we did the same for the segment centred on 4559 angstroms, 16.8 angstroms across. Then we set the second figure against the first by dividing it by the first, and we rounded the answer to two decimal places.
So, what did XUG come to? 1.02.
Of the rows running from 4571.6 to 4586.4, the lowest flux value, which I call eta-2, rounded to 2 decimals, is 10.40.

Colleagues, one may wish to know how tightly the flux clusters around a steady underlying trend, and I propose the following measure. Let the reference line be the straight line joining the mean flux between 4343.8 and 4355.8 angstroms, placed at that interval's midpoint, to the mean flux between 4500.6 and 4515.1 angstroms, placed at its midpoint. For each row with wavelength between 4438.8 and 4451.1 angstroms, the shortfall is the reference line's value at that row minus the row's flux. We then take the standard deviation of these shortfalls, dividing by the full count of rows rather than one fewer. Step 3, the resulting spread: 0.59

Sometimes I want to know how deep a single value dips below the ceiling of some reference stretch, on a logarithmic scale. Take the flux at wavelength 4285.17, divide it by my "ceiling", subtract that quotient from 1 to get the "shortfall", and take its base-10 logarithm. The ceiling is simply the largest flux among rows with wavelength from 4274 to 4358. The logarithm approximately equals -0.71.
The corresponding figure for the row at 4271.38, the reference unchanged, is -1.17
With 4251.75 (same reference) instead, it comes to -0.87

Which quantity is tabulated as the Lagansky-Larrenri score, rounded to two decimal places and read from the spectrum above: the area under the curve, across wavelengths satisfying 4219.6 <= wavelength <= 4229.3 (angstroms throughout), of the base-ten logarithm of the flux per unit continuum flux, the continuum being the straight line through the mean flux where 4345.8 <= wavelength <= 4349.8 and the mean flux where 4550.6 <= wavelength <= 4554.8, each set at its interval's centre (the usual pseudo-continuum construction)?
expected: 0.52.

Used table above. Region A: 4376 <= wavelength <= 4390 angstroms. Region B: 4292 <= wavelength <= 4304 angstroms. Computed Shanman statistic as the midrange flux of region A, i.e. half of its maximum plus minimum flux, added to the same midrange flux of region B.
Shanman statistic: 21.3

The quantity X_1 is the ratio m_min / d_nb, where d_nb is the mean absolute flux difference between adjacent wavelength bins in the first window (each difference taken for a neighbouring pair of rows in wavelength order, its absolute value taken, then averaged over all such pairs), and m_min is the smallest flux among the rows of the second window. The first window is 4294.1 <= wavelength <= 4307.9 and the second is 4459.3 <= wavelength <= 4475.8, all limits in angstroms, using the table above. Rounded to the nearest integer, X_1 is 18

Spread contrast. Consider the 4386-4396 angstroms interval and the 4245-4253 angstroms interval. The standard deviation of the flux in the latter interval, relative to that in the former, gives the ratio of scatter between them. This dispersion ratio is 1.0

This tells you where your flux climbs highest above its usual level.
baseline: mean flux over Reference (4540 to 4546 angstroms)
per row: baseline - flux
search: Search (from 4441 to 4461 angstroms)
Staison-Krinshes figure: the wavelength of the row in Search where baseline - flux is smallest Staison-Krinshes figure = 4448.03 angstroms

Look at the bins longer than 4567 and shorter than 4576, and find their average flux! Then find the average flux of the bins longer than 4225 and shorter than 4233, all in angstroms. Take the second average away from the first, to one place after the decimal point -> 1.2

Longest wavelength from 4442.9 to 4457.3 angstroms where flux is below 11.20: 4456.24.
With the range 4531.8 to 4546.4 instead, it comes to 4543.27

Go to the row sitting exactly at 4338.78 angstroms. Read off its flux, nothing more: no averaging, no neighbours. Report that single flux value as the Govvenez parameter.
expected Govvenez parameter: 9.13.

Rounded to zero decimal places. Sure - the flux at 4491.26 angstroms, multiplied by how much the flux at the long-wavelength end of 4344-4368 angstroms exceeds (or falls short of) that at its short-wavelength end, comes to 16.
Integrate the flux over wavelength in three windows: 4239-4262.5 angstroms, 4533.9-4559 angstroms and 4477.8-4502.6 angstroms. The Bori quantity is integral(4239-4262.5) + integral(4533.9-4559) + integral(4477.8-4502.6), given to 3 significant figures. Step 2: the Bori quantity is 801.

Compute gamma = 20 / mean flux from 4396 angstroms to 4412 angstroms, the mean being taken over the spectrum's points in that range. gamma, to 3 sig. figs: 1.87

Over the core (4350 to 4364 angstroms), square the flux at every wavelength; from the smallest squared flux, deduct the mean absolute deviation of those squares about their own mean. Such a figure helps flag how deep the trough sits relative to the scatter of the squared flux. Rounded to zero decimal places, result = 95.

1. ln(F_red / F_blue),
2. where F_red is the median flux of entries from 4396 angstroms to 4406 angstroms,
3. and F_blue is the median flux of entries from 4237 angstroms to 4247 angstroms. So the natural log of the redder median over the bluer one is 0.02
